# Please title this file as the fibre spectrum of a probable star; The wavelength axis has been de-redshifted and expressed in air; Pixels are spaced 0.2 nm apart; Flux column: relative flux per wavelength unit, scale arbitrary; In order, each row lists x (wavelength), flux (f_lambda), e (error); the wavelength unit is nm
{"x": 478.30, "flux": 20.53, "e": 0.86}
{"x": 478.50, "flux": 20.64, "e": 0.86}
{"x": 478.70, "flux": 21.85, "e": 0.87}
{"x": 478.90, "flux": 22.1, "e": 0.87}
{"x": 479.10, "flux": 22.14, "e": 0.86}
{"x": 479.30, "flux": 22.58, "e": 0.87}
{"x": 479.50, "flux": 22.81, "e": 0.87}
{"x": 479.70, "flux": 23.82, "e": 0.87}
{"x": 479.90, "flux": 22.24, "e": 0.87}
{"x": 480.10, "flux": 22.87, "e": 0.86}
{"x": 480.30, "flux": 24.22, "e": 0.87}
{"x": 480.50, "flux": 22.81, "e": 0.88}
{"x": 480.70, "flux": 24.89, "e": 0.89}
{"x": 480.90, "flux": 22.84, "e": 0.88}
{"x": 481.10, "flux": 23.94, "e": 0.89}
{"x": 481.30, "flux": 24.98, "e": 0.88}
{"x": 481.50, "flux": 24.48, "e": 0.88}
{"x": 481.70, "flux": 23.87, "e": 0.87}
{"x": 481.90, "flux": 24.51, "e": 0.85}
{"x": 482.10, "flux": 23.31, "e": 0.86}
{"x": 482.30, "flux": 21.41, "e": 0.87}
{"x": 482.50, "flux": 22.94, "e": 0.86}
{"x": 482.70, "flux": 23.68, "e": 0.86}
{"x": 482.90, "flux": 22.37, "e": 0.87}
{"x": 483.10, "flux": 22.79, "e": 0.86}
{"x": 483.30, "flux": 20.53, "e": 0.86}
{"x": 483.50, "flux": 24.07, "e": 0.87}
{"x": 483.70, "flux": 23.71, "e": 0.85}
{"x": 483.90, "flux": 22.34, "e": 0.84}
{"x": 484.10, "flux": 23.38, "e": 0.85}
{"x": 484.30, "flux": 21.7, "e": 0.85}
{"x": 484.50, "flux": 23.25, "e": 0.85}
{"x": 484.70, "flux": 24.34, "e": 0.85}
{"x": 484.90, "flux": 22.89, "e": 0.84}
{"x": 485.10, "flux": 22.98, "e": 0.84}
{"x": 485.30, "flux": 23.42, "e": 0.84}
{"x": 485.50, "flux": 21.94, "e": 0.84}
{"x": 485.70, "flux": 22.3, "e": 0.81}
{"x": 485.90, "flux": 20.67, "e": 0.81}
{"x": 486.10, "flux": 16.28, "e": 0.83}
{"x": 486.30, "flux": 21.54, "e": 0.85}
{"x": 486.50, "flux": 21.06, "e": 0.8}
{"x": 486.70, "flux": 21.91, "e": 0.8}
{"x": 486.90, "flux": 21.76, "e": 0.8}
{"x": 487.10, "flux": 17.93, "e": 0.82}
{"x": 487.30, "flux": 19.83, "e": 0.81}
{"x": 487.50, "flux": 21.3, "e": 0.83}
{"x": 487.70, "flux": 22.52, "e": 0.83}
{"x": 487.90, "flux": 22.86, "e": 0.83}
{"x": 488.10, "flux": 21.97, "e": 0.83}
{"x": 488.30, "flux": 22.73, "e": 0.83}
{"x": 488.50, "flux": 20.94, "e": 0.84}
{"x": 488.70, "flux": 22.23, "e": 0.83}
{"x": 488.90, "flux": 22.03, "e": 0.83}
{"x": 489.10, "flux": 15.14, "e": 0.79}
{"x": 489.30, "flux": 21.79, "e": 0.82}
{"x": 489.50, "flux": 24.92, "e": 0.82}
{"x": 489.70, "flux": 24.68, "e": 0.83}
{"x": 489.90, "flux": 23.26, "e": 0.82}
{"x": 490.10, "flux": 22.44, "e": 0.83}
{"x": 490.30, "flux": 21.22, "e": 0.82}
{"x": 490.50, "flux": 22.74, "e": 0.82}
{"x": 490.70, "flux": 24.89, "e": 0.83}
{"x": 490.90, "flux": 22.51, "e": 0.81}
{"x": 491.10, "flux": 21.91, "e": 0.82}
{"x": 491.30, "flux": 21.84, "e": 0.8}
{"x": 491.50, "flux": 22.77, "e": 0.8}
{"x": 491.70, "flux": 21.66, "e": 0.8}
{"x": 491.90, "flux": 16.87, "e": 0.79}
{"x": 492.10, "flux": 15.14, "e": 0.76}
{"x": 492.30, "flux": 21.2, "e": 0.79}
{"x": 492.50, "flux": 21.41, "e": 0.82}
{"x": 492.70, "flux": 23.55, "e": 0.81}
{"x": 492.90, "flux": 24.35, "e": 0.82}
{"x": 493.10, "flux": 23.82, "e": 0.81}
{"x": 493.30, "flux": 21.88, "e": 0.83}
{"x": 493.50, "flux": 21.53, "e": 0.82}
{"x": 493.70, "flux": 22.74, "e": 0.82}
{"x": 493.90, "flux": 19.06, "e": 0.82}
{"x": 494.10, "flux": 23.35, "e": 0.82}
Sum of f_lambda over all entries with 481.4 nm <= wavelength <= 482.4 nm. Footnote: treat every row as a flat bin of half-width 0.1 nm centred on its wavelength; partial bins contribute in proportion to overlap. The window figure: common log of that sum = 2.070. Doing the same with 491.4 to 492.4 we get 1.990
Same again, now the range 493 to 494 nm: 2.038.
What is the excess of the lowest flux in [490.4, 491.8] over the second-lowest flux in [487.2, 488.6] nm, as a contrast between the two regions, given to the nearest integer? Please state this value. 1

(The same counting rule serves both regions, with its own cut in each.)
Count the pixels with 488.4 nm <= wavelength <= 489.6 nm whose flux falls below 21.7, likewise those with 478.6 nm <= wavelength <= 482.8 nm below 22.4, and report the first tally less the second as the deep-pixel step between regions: -3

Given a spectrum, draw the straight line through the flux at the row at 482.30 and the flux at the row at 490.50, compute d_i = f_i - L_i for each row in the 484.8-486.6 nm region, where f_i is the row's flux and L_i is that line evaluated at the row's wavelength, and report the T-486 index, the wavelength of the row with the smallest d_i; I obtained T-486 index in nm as 486.10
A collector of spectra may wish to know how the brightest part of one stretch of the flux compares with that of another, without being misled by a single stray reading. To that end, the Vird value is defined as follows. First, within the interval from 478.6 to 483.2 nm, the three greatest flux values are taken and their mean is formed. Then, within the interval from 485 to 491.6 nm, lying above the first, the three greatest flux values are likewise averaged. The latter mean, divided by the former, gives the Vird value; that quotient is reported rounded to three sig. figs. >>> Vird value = 1.00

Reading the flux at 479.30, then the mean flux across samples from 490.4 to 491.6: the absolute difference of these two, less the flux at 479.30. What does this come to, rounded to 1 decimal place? -22.4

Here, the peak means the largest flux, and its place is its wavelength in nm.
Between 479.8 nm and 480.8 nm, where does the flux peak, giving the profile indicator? 480.70 nm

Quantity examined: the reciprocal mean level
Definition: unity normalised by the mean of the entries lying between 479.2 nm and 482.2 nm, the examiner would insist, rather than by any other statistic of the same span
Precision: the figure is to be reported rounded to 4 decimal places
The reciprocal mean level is 0.0424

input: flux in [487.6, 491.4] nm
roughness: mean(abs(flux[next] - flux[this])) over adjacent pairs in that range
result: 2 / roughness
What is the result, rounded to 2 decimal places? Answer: 1.11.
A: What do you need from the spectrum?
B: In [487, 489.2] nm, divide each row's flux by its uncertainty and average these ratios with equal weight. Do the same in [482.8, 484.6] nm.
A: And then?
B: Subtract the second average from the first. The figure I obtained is -1.25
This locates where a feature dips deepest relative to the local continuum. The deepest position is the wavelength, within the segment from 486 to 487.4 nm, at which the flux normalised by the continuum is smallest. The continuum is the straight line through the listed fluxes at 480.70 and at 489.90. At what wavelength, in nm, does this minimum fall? 486.10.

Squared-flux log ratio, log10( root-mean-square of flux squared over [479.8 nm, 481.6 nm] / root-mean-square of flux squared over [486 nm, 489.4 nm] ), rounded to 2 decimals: 0.10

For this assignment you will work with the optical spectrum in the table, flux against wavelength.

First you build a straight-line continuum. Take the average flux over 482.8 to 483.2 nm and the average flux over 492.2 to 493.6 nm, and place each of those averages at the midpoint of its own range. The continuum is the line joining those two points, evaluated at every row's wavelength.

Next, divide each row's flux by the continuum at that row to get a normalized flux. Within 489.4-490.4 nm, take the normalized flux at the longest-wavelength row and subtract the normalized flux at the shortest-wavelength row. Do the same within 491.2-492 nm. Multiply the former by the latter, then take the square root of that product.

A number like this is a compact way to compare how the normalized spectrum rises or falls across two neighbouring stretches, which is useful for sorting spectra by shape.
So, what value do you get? 0.19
